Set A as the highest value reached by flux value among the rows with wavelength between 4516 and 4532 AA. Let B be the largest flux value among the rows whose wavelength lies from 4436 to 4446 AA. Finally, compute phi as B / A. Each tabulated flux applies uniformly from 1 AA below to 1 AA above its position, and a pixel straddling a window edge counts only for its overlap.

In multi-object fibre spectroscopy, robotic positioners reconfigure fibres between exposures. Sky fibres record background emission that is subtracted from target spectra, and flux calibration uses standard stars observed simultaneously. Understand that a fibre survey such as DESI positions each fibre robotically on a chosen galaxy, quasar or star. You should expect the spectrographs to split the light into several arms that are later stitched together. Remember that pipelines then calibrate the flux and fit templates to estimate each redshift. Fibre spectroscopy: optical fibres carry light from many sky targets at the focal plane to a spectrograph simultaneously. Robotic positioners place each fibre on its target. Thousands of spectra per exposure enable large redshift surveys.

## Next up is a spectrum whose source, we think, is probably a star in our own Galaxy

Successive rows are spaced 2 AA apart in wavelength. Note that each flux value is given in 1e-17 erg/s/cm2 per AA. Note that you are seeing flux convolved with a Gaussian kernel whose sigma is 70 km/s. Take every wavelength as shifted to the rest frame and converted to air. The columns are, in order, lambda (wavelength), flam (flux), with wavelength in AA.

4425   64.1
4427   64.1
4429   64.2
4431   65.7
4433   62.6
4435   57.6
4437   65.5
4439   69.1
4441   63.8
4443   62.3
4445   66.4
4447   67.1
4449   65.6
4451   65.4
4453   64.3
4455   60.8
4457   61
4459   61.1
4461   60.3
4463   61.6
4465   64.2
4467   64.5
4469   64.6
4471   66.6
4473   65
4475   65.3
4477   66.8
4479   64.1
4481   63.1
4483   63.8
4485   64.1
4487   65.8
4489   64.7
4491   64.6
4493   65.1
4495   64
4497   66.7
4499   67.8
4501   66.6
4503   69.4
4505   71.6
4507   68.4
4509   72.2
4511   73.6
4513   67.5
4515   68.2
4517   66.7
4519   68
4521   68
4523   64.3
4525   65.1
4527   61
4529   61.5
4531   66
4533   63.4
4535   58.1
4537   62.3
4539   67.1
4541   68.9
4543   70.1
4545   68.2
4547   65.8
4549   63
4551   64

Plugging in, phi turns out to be 1.02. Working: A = 68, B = 69.1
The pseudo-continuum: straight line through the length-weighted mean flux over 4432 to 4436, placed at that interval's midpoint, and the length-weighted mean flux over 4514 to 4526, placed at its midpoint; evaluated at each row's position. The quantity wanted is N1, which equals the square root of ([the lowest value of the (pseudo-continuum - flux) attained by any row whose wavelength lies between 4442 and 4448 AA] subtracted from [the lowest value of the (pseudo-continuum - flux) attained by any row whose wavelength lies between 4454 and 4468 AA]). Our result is 2.0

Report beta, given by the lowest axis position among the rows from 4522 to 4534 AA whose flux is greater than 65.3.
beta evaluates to 4531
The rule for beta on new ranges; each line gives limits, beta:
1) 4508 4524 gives 4509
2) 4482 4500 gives 4487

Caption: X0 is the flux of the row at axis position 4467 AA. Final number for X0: 64.5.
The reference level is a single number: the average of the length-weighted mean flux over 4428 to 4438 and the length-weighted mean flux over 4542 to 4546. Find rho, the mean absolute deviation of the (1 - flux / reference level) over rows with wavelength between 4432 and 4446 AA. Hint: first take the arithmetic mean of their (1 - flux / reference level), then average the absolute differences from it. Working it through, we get 0.040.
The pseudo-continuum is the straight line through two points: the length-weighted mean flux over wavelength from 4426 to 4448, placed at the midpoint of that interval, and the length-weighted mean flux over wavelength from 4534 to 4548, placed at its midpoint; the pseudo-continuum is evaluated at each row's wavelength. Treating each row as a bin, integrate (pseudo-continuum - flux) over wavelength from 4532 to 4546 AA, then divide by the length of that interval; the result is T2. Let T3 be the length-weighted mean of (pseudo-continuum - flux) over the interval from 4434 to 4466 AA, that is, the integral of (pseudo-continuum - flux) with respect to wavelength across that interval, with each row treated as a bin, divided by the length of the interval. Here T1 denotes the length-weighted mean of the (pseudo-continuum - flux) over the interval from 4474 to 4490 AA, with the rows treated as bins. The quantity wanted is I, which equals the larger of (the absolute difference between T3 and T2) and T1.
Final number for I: 0.8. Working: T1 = 0.29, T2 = 0.3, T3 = 1.1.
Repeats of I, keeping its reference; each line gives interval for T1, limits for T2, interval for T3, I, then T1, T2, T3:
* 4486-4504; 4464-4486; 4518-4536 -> 1.5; -0.90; 0.2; 1.7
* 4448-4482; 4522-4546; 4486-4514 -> 3.5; 0.99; 1.0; -2.5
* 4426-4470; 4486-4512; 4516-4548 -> 2.9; 0.83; -2.5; 0.4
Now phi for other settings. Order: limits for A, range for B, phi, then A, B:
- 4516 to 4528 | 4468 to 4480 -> 0.98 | 68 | 66.8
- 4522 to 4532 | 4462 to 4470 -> 0.98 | 66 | 64.6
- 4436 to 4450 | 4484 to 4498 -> 0.97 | 69.1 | 66.7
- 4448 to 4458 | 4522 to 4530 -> 0.99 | 65.6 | 65.1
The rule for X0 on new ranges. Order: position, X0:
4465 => 64.2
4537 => 62.3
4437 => 65.5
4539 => 67.1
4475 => 65.3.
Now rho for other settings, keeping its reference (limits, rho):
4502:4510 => 0.023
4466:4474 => 0.011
